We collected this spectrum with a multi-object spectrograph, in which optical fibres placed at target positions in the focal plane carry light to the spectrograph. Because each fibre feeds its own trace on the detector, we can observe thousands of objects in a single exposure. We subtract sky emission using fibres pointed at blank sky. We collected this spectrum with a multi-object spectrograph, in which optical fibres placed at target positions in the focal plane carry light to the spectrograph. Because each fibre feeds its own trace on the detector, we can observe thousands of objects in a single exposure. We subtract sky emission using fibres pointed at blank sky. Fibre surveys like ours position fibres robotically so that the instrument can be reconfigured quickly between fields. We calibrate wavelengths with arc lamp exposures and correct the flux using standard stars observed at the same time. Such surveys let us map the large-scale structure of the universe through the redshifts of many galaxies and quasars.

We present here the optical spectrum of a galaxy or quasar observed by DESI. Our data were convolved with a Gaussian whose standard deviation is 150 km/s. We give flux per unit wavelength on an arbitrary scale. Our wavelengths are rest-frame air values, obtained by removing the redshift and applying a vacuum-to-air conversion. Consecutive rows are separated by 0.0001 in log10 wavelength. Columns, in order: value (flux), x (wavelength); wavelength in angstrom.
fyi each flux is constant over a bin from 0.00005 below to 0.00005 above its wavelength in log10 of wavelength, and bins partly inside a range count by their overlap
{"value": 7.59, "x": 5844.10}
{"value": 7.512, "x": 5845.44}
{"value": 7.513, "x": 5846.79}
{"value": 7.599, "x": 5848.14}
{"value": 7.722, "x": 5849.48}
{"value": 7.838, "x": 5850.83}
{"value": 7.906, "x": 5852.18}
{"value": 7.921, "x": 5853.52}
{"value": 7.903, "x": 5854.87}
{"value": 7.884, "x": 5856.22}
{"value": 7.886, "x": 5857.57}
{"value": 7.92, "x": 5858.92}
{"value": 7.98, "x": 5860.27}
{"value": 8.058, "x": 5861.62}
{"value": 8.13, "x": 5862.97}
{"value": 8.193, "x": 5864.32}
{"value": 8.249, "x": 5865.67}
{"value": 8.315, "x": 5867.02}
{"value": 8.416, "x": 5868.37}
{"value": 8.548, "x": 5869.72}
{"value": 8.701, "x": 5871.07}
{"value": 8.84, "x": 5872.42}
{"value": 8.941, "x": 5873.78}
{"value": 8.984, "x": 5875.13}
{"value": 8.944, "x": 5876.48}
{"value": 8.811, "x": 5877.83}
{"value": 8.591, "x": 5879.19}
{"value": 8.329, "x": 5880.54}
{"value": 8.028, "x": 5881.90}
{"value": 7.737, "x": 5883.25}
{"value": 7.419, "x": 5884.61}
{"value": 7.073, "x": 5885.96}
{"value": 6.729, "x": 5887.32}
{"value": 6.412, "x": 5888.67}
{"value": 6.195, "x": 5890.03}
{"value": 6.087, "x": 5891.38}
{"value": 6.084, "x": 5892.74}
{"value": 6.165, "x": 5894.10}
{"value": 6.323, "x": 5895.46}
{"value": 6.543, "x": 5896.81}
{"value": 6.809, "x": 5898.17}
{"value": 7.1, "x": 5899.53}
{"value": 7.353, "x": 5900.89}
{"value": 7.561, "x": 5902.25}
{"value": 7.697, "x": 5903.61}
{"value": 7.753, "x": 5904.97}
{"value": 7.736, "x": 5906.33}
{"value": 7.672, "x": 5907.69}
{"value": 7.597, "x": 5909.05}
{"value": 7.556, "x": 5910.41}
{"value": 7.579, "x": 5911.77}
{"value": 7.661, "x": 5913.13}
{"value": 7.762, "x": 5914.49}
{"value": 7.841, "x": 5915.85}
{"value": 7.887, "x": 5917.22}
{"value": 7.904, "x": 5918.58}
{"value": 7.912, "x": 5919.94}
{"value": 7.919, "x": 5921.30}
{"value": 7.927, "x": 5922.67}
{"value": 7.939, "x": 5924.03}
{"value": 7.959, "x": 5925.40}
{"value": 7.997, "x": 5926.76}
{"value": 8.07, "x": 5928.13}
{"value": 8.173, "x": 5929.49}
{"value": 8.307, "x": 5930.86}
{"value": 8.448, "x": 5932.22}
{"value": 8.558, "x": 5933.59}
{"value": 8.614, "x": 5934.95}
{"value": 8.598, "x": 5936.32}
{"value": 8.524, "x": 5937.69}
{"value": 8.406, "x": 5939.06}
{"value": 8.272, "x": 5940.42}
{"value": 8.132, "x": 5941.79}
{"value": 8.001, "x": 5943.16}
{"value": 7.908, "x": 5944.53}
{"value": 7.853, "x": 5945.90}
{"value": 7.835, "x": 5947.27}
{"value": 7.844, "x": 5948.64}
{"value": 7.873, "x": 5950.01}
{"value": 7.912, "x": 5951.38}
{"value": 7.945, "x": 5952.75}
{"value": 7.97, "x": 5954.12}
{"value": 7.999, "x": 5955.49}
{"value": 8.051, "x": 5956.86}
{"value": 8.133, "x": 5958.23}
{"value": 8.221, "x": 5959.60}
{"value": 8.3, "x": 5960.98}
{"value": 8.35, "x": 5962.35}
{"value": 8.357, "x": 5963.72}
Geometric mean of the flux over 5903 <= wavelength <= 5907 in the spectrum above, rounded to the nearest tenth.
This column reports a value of 7.7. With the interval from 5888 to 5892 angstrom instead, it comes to 6.2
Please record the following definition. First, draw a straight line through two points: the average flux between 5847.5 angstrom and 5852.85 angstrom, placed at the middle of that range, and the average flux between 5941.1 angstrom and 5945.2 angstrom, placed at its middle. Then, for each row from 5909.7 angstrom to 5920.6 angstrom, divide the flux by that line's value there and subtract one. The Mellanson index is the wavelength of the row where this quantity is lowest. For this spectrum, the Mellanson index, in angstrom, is 5910.41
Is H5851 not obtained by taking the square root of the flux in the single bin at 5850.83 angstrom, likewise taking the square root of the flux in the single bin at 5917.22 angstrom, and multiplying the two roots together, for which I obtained 7.86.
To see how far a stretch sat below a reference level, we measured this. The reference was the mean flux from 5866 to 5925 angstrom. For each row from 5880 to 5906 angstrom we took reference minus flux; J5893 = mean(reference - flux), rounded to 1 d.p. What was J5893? 0.6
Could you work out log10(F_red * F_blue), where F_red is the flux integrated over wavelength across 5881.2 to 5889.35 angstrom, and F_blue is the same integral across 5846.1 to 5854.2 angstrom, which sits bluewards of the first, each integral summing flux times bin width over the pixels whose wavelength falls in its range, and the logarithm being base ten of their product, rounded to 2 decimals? 3.57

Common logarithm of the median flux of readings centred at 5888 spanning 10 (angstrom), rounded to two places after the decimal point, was 0.82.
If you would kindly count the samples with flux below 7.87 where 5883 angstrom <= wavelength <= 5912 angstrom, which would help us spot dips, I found 22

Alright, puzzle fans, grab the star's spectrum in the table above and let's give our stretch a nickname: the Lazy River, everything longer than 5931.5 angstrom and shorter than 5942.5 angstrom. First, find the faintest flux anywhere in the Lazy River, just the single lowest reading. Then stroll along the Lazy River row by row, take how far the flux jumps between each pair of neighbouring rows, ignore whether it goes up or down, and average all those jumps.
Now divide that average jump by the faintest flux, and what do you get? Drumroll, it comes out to 0.011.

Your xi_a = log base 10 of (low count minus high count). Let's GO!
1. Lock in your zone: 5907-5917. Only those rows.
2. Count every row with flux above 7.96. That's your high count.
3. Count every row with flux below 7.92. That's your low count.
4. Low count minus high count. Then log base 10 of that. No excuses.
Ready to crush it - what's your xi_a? 0.85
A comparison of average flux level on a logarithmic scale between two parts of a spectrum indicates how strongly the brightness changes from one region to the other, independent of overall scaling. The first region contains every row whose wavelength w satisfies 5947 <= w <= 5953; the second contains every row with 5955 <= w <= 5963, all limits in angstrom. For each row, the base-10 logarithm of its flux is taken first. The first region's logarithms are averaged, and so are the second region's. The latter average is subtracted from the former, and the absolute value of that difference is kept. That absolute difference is 0.016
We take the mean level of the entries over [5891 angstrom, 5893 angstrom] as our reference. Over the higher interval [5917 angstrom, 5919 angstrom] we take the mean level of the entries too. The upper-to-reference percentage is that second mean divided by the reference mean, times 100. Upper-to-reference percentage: 130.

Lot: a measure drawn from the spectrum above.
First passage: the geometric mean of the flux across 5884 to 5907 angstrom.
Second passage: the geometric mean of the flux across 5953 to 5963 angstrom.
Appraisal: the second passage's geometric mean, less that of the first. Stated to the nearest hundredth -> 1.29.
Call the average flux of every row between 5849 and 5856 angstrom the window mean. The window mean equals 7.86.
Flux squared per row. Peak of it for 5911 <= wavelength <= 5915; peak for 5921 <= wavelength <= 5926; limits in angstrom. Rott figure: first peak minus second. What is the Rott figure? -3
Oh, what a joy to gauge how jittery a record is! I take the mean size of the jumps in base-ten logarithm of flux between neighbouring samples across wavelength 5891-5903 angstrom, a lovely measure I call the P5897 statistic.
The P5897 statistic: 0.0118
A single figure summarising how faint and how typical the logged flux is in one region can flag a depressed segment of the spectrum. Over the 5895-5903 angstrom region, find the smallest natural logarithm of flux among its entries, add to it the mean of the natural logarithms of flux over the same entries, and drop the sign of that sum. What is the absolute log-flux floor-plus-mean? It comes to 3.8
